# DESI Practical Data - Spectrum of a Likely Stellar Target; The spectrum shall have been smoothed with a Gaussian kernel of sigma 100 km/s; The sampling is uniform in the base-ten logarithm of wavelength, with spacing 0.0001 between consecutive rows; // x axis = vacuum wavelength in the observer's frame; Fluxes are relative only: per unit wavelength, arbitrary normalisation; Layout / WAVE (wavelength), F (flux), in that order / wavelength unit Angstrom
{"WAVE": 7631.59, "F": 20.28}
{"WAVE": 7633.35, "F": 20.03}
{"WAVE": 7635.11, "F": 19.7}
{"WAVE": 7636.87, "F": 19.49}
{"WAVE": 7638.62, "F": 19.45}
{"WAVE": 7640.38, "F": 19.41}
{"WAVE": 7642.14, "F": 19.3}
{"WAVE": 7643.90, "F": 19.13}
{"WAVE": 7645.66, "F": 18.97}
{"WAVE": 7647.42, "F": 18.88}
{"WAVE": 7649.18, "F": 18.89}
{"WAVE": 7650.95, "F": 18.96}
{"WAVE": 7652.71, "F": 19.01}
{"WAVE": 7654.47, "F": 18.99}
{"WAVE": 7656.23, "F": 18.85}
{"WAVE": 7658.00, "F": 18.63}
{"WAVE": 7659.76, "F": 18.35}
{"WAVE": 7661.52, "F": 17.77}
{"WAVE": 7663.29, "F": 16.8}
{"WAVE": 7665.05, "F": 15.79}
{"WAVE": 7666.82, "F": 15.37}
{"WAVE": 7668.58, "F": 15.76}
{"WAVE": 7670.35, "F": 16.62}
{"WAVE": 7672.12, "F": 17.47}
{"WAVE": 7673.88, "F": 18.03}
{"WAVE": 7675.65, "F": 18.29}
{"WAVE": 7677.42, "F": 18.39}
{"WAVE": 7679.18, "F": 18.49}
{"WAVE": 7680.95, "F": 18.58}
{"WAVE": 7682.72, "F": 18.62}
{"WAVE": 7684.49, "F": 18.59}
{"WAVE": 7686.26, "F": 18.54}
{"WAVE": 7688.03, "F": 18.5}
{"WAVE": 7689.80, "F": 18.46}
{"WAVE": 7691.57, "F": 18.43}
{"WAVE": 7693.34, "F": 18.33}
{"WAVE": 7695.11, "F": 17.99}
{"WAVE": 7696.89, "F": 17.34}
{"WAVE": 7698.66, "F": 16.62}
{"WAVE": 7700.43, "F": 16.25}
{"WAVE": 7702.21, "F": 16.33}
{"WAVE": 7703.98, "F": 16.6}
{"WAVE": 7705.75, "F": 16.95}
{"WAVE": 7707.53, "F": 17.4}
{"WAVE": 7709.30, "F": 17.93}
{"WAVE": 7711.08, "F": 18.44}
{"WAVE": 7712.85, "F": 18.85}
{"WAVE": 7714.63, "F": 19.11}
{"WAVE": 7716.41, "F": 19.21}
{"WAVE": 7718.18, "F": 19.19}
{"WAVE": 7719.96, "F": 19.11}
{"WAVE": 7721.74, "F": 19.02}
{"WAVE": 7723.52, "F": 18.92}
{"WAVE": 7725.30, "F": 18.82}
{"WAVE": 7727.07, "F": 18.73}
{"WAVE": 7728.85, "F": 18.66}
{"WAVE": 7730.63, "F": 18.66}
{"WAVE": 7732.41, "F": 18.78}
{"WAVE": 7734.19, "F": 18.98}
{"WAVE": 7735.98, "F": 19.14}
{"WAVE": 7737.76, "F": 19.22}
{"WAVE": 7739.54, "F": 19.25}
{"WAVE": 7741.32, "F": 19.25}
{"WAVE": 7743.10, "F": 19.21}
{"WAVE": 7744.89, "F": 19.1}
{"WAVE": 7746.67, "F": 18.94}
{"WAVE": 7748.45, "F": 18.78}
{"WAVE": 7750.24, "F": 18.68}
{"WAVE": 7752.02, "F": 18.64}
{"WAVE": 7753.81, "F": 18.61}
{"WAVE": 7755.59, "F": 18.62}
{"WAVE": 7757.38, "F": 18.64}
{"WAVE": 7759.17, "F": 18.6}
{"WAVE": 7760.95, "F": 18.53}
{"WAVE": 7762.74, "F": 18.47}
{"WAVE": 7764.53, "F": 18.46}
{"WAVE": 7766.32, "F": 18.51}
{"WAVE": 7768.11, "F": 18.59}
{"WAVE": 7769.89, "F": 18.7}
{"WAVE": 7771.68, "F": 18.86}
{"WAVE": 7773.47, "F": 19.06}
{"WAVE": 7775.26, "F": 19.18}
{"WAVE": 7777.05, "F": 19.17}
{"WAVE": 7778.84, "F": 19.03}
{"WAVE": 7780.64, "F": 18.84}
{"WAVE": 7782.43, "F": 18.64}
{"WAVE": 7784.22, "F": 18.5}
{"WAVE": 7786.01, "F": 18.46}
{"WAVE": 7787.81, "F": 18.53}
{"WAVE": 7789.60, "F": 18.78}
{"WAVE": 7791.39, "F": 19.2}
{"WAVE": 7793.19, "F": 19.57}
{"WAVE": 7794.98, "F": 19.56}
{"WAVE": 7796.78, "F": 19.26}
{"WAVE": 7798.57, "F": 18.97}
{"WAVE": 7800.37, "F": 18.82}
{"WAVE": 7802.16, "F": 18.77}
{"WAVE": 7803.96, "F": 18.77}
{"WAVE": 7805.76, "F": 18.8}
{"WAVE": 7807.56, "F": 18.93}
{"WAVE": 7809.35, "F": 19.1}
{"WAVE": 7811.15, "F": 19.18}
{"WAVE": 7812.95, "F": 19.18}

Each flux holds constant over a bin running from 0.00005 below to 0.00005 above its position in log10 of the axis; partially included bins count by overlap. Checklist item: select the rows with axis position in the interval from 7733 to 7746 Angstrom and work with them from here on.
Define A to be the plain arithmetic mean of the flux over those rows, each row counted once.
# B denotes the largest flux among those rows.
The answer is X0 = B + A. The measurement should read 38.4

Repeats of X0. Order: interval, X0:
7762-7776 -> 37.9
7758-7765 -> 37.1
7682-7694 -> 37.1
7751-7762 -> 37.2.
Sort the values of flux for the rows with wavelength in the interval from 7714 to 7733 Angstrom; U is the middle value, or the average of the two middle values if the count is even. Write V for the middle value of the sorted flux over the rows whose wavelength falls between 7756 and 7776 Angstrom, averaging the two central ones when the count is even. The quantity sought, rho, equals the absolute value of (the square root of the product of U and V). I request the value 18.8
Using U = 18.9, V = 18.6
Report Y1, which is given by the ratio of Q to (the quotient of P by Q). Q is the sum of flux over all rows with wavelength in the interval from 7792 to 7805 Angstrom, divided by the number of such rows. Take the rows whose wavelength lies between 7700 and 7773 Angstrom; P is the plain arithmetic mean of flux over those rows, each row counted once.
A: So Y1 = 19.7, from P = 18.6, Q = 19.1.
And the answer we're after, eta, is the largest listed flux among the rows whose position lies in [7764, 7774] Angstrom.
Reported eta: 19.06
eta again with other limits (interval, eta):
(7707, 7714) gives 18.85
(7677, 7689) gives 18.62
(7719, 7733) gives 19.11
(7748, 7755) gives 18.78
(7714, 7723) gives 19.21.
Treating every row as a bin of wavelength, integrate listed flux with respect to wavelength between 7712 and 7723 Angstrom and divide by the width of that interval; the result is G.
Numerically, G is 19.1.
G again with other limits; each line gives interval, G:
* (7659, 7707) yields 17.5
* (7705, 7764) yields 18.7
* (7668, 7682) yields 17.8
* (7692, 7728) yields 18.1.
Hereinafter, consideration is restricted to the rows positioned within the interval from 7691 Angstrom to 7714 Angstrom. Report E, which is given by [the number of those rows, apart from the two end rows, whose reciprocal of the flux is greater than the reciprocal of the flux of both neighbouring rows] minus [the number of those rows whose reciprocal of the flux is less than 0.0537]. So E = 0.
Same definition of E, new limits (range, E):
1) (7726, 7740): -8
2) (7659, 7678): 1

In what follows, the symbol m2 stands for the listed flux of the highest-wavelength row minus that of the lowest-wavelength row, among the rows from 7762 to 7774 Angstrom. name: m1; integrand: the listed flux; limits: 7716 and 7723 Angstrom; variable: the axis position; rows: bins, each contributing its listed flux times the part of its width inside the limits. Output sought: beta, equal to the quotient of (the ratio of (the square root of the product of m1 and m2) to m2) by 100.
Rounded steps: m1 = 134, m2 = 0.6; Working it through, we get 0.15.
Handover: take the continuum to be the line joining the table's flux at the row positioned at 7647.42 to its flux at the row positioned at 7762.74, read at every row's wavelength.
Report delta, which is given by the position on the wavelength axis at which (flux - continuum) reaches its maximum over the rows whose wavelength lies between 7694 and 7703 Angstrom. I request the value 7695.11 Angstrom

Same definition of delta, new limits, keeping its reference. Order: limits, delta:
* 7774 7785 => 7775.26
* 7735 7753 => 7741.32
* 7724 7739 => 7737.76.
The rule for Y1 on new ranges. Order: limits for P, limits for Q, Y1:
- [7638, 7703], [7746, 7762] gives 19.3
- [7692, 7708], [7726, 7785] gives 20.7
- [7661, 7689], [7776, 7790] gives 20.0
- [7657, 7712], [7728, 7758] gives 20.3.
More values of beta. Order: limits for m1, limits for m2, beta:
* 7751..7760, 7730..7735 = 0.23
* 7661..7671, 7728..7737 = 0.18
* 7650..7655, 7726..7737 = 0.15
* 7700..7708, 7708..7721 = 0.11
